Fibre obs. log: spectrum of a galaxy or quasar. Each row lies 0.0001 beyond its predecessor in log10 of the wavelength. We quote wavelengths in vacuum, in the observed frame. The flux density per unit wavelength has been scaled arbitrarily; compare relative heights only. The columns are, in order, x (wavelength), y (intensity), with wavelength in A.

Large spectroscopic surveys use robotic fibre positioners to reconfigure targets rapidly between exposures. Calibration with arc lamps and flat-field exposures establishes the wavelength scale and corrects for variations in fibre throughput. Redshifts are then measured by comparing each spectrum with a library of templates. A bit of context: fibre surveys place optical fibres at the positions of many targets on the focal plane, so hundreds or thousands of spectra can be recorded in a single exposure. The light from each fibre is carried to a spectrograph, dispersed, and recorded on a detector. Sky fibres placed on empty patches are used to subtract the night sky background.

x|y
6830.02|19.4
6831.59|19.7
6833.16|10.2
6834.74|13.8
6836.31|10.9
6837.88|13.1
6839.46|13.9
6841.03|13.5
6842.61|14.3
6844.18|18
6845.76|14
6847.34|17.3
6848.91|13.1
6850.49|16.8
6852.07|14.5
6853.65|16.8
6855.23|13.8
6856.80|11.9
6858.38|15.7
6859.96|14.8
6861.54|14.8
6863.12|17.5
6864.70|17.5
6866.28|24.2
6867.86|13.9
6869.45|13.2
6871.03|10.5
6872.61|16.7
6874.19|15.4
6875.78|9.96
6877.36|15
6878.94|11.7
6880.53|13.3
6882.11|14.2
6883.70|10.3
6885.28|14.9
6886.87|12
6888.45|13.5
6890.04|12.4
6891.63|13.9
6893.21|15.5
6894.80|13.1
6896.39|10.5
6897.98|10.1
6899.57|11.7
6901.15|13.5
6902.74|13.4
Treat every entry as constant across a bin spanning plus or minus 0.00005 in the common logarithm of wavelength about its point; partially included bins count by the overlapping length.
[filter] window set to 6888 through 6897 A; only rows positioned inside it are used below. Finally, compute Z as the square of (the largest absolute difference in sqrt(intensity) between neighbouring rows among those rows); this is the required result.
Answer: 0.14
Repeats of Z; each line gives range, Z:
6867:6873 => 0.72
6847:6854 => 0.29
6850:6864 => 0.26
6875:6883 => 0.51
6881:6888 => 0.42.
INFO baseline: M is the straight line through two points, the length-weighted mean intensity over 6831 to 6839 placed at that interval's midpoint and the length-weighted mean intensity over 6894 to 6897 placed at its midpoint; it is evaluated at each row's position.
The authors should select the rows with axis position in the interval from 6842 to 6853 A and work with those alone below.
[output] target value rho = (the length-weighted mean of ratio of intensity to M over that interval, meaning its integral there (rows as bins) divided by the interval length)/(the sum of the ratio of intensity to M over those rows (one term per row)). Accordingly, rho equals 0.14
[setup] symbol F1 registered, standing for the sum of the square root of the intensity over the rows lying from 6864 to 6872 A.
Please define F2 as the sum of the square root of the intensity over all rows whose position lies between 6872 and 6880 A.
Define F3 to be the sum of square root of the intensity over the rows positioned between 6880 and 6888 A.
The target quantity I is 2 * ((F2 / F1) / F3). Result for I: 0.104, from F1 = 19.7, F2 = 18.5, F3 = 17.9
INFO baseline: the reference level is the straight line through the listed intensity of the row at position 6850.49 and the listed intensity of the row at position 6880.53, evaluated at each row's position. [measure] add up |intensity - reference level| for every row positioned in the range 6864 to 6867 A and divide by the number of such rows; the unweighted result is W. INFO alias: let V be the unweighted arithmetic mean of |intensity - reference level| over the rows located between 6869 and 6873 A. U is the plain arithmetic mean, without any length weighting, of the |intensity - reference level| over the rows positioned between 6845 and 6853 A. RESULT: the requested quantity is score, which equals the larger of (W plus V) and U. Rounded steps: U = 1.9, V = 2.6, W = 5.8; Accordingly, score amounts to 8.4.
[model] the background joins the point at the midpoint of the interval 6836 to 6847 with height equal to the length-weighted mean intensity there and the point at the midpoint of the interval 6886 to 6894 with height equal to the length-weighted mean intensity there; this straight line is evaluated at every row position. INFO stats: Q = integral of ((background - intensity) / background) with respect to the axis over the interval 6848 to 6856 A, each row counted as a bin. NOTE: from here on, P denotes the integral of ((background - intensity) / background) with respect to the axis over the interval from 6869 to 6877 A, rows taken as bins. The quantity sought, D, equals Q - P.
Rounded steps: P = 0.3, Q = -0.6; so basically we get -0.8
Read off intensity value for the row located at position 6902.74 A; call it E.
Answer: 13.4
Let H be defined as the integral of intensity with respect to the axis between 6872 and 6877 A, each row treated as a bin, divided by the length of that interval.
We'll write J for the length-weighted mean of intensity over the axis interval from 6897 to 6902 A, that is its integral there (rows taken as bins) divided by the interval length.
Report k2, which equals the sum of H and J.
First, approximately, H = 14.0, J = 12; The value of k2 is 25.8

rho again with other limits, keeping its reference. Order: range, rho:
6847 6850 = 0.50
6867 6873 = 0.25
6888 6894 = 0.25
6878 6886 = 0.20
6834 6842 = 0.20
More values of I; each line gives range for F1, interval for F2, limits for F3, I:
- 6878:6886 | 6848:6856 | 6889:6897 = 0.120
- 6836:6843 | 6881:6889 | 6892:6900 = 0.114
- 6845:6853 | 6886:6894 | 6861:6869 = 0.090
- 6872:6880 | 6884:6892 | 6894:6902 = 0.115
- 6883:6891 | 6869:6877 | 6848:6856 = 0.105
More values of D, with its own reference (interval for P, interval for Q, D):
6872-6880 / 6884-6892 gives 0.2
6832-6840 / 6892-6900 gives -0.3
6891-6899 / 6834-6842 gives 0.2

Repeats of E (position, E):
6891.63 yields 13.9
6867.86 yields 13.9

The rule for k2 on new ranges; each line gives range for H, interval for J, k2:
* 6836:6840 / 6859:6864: 28.5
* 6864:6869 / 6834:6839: 30.8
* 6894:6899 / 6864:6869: 29.4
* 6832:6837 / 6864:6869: 30.4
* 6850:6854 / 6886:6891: 28.6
